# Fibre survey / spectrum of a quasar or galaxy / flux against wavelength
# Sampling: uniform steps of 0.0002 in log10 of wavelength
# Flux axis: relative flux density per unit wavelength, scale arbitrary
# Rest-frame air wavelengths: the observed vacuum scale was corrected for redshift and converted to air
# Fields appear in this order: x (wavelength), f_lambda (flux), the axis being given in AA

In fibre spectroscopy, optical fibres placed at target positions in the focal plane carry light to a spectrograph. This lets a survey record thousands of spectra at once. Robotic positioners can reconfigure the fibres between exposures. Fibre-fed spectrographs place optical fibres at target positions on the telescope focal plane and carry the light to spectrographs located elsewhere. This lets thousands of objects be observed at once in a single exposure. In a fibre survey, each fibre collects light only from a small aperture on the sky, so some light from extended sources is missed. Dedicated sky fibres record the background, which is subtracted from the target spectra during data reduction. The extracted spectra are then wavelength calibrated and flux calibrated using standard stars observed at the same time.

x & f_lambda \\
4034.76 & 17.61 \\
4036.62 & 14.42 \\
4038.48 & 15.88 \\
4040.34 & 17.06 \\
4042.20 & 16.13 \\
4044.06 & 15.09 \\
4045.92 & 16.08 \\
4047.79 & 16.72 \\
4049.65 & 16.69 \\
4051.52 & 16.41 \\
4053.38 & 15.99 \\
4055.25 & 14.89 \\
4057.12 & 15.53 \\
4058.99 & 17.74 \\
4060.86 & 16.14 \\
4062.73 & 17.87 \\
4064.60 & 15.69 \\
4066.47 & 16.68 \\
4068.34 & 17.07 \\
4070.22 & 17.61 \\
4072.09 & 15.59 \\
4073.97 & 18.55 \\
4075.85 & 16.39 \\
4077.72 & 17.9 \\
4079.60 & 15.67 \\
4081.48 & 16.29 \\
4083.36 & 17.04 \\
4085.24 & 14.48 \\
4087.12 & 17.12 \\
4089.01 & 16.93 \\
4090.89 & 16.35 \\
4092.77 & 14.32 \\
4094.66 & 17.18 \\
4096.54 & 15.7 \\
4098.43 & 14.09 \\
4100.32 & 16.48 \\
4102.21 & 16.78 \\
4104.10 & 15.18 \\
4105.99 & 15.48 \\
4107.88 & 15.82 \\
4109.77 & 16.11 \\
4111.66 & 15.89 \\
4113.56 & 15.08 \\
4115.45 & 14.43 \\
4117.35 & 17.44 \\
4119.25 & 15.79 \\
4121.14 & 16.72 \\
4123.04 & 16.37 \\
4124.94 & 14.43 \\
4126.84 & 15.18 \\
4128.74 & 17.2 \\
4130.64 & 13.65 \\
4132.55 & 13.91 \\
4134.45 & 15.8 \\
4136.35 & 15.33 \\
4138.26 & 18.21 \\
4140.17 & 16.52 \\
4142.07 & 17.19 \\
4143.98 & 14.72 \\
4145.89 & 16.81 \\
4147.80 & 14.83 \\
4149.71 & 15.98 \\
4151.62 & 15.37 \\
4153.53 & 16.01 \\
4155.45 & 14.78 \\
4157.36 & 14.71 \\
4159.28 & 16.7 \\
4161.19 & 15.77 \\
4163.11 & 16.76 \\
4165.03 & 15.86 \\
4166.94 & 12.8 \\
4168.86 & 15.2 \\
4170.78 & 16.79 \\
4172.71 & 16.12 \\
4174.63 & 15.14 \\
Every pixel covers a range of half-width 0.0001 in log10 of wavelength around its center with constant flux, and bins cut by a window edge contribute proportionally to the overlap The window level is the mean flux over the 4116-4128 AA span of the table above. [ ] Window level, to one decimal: 16.0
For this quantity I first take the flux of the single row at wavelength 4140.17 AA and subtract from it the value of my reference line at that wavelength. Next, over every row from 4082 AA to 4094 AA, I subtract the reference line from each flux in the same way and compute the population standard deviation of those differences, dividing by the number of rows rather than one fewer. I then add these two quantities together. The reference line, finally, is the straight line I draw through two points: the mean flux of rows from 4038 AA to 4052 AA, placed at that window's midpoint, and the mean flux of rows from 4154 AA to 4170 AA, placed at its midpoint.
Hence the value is 2.2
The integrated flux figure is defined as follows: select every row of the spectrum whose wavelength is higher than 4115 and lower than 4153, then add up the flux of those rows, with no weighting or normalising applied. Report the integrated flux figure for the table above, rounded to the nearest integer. 316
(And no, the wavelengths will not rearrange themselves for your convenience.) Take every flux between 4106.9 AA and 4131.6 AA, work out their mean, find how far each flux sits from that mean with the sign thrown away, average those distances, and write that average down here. 0.88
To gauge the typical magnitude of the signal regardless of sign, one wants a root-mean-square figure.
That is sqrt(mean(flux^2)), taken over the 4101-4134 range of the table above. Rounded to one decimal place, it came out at 15.7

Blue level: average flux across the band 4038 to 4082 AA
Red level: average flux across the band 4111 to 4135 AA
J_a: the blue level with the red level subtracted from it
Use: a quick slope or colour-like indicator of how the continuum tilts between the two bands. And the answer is 1.0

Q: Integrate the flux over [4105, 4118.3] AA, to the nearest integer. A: 209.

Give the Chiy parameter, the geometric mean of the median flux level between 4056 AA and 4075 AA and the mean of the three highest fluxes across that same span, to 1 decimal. 17.5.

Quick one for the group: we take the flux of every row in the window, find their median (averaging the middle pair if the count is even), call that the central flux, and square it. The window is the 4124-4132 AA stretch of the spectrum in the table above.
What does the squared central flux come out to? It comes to 219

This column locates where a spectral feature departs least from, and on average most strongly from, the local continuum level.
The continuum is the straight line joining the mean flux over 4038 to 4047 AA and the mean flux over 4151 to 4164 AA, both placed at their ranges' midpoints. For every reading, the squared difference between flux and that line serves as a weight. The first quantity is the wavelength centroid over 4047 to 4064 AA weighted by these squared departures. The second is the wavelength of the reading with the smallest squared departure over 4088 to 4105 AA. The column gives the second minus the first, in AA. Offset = 37.8 AA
